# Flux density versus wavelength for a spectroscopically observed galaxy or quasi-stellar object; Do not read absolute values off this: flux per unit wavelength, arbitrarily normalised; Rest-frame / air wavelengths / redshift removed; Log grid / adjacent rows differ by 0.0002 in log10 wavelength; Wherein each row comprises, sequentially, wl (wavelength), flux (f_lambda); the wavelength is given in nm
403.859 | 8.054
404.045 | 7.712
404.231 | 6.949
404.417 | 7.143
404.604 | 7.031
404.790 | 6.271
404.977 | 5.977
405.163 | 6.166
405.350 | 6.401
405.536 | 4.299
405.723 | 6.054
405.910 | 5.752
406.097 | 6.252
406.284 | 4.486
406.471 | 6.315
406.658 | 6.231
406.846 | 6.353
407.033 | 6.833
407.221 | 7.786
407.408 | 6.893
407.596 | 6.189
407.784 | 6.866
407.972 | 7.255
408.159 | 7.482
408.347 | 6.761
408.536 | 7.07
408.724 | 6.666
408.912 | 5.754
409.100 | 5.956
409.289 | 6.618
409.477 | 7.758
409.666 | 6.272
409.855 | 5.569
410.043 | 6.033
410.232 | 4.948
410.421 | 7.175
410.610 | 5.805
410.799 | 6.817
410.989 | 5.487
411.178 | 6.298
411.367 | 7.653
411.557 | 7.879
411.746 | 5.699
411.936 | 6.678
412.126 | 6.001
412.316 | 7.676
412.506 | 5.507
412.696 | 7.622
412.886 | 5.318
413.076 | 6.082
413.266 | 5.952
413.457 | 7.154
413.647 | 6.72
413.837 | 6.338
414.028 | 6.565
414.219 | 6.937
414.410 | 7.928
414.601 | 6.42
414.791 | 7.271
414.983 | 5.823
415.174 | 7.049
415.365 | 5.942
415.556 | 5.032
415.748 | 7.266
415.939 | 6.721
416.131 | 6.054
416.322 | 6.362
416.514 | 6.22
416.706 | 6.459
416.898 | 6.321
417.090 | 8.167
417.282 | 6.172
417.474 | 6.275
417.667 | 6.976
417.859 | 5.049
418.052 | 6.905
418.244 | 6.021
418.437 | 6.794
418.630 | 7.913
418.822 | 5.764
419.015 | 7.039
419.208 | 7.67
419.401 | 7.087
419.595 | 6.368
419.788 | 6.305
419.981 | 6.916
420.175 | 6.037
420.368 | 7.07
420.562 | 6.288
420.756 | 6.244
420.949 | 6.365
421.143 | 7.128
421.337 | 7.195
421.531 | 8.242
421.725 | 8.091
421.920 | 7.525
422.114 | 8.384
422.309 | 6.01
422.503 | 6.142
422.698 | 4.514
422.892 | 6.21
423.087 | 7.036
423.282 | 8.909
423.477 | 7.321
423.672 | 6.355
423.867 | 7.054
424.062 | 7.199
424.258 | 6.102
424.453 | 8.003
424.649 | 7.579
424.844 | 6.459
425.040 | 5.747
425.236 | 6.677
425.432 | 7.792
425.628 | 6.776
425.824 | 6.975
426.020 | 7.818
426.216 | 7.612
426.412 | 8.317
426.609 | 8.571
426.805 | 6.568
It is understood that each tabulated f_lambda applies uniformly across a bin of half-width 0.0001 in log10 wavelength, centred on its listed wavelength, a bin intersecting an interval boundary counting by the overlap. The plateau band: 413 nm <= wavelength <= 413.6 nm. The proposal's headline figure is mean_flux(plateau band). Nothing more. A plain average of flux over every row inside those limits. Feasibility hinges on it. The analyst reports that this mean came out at 6.4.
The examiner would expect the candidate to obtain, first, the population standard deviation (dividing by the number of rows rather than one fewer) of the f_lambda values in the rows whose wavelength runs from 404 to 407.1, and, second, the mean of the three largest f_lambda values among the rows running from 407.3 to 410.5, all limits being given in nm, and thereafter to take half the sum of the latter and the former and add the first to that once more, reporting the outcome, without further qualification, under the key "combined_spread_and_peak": 4.99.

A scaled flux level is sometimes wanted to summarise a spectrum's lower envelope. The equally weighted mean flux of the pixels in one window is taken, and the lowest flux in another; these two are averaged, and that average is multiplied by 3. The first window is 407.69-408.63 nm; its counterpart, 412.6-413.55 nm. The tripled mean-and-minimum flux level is 18.6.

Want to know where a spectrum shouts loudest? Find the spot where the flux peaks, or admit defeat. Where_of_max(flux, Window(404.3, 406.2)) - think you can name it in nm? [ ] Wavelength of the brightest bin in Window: 404.417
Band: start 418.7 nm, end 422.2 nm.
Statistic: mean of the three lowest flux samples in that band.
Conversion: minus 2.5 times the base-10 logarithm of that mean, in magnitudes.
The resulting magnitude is -1.95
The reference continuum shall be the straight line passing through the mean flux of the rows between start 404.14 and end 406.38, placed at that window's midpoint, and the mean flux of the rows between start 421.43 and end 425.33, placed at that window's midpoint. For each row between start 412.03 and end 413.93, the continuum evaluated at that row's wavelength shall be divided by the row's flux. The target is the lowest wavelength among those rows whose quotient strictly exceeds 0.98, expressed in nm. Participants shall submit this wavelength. 412.126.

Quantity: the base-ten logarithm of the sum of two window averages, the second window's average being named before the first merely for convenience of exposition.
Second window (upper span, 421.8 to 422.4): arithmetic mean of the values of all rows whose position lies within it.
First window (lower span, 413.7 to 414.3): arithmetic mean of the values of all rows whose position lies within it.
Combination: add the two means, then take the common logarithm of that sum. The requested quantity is 1.14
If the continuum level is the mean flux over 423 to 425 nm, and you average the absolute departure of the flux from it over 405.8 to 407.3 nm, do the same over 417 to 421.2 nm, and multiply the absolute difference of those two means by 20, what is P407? 7.2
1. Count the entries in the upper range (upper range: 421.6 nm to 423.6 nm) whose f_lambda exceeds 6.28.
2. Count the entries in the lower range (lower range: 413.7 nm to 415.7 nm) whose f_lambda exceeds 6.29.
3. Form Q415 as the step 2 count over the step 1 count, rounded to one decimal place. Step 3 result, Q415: 1.2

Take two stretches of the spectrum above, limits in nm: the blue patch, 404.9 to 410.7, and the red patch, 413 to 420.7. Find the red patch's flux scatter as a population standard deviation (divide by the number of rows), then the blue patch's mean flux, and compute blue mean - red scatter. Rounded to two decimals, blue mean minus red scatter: 5.64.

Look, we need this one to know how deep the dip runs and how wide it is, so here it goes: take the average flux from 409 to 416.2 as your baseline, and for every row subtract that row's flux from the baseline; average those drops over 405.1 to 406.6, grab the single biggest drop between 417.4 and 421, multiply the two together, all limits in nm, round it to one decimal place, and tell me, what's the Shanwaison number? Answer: 1.1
